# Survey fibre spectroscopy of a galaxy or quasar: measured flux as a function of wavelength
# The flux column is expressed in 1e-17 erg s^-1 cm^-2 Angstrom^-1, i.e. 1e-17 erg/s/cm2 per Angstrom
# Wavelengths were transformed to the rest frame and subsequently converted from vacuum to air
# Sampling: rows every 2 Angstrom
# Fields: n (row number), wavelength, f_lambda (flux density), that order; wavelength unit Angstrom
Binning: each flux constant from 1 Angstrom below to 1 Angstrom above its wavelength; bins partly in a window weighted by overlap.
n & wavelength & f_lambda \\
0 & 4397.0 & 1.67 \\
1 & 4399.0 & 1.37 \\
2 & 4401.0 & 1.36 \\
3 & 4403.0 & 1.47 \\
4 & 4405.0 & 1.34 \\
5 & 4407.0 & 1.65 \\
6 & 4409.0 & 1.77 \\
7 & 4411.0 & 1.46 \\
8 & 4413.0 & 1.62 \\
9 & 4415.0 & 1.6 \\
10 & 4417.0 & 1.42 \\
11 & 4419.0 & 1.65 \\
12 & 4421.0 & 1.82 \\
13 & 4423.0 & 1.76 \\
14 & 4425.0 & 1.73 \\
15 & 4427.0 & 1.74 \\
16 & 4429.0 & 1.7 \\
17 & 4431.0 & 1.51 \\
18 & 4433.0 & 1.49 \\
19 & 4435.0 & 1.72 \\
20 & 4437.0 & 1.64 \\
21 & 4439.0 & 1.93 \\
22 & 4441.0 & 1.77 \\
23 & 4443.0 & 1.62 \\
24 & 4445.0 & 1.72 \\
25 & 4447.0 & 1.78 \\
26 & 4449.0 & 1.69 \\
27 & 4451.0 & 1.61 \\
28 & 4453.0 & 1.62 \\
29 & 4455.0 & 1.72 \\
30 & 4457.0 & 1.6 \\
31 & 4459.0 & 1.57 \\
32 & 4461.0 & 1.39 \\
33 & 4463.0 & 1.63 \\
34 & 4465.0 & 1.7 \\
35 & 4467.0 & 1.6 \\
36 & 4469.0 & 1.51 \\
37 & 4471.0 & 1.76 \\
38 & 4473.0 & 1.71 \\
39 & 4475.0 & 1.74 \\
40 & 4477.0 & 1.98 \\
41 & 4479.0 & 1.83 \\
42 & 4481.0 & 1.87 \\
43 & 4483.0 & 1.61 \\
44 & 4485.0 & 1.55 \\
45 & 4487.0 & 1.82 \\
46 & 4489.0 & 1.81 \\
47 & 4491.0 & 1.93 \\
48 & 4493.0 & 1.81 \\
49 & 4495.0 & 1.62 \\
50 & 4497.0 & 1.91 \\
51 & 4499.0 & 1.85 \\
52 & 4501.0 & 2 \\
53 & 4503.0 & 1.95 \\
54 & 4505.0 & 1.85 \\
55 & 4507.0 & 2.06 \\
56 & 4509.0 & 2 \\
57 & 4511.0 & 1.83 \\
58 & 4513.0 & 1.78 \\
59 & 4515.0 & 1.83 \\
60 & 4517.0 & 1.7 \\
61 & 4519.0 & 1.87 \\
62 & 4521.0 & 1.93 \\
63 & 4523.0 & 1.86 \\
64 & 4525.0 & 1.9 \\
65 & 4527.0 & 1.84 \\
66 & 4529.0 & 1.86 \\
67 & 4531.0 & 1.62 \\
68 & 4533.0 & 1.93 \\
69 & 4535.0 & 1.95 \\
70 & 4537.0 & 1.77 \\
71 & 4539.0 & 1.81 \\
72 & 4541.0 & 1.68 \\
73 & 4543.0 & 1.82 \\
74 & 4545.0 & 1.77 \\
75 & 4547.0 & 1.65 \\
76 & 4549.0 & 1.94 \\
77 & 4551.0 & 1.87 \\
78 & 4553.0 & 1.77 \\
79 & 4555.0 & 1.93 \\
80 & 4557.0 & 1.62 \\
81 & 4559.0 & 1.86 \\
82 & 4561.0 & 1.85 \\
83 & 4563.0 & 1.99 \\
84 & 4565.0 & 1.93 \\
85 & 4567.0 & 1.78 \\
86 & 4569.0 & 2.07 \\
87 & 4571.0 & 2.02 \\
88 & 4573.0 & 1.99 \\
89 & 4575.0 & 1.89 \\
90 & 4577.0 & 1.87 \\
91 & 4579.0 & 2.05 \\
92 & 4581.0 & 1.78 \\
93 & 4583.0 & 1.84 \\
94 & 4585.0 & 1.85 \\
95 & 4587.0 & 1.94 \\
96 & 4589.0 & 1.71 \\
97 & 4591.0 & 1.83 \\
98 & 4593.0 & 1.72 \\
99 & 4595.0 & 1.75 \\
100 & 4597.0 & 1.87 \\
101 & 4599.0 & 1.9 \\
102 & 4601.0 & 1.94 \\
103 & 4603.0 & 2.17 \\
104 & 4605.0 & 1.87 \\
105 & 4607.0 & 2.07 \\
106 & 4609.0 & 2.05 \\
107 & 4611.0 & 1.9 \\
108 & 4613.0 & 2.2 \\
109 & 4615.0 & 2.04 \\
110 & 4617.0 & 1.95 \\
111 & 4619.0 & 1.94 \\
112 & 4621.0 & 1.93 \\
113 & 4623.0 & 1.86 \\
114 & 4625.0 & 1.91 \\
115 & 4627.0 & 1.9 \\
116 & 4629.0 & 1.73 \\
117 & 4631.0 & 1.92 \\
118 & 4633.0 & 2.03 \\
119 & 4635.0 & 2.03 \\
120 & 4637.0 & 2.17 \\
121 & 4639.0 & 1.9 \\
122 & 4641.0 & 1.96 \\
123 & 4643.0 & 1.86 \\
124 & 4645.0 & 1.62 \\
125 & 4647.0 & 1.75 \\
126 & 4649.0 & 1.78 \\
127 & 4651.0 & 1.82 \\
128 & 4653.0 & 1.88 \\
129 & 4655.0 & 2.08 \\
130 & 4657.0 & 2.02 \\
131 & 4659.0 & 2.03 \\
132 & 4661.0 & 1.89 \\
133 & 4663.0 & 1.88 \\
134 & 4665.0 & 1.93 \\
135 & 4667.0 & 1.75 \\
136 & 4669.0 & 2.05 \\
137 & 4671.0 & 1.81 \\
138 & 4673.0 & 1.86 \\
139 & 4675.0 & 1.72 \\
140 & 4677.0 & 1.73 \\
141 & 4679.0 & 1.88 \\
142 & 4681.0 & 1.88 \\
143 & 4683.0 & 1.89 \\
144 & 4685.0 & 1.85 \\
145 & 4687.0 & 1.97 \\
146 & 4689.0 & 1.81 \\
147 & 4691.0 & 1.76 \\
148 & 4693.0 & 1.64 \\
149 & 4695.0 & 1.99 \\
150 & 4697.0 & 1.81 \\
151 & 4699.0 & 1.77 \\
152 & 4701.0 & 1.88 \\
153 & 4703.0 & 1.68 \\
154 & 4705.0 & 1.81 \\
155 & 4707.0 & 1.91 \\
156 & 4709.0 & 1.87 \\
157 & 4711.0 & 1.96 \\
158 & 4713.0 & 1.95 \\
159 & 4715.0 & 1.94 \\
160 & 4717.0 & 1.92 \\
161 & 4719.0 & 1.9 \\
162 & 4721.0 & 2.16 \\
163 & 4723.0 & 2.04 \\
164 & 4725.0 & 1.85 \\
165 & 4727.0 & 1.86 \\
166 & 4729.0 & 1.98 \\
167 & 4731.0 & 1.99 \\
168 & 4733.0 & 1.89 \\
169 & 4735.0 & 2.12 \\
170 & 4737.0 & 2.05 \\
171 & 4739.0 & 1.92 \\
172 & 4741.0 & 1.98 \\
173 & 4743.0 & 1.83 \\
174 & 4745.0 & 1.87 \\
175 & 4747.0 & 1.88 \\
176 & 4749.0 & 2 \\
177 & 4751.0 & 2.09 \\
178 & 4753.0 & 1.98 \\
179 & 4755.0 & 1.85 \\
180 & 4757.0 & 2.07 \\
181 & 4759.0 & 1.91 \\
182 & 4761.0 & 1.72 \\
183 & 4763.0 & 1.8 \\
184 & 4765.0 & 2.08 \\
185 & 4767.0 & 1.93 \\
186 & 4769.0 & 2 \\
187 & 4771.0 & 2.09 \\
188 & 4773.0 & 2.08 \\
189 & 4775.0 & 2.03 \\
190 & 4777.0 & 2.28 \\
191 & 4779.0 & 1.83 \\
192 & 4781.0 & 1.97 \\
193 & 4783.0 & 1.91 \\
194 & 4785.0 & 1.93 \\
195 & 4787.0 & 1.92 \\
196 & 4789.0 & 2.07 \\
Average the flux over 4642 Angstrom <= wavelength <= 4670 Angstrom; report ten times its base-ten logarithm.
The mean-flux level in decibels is 2.74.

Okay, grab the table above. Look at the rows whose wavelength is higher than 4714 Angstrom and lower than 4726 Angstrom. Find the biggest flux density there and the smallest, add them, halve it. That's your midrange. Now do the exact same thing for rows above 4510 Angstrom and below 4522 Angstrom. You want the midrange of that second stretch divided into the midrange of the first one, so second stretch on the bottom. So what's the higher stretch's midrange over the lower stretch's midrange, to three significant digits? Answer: 1.10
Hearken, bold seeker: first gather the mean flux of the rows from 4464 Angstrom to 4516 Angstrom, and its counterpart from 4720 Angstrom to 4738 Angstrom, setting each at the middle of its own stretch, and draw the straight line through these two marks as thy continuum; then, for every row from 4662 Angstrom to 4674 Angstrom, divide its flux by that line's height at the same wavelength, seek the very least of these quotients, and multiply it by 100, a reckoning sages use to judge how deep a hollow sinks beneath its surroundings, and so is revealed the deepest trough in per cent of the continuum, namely 90.0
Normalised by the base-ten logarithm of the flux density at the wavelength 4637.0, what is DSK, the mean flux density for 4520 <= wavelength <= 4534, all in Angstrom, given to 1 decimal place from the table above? 5.5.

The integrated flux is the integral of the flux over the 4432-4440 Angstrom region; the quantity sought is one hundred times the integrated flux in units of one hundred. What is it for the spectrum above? 13.6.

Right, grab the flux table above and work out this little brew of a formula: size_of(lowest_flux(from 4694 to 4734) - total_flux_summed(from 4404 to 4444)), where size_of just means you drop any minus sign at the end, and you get 31.3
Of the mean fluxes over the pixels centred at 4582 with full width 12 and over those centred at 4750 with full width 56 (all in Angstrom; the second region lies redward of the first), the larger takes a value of 1.97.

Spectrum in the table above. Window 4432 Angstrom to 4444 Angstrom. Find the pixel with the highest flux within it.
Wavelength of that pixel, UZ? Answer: 4439.0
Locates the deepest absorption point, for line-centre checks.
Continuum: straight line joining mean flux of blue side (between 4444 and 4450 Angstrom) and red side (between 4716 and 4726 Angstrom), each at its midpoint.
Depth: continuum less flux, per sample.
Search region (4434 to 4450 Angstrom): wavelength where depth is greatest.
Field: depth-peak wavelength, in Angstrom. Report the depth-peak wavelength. 4443.0 Angstrom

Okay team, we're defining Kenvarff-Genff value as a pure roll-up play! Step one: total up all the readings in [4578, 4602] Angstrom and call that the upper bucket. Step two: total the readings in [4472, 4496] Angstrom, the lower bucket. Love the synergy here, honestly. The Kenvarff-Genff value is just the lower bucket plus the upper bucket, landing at 43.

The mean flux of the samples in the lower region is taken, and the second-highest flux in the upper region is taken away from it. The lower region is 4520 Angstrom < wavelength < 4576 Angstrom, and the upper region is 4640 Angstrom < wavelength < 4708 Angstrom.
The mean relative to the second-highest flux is -0.20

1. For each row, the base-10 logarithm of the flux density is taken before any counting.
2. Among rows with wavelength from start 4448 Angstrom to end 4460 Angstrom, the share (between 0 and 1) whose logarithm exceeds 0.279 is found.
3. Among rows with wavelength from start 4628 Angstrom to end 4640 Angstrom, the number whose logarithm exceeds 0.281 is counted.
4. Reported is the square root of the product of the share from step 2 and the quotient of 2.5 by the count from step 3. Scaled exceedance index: 0.0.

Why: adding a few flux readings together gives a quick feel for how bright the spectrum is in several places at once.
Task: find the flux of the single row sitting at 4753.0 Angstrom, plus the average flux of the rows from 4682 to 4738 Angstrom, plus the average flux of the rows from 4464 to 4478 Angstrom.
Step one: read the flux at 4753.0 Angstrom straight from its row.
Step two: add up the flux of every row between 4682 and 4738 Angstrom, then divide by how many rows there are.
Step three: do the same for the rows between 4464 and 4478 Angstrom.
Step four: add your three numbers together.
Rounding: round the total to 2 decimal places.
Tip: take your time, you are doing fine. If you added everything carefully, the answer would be 5.60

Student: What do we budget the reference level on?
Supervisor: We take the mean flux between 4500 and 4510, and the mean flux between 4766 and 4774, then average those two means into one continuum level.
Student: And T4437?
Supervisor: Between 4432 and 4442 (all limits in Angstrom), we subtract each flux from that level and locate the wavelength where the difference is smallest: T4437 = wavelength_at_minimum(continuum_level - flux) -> 4439.0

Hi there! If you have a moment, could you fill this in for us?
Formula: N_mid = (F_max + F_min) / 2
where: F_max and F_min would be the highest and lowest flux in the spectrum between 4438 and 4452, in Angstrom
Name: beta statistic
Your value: 1.77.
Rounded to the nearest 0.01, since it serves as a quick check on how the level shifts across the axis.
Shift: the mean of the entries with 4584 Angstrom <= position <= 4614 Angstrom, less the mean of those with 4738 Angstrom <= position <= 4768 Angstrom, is -0.01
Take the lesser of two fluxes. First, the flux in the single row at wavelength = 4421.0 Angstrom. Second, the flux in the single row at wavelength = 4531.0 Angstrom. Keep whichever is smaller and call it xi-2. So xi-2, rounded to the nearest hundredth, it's 1.62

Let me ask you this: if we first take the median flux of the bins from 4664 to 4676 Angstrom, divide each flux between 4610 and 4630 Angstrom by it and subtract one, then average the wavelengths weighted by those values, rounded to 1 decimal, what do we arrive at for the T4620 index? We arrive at 4615.5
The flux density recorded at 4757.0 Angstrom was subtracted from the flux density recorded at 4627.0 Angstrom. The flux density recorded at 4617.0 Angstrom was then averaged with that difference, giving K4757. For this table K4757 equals 0.89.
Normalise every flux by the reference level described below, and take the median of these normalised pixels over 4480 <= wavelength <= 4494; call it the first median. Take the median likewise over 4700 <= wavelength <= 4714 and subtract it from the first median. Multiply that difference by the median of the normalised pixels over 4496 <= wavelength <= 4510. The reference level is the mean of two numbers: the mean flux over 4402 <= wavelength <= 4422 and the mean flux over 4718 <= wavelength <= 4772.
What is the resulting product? -0.044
